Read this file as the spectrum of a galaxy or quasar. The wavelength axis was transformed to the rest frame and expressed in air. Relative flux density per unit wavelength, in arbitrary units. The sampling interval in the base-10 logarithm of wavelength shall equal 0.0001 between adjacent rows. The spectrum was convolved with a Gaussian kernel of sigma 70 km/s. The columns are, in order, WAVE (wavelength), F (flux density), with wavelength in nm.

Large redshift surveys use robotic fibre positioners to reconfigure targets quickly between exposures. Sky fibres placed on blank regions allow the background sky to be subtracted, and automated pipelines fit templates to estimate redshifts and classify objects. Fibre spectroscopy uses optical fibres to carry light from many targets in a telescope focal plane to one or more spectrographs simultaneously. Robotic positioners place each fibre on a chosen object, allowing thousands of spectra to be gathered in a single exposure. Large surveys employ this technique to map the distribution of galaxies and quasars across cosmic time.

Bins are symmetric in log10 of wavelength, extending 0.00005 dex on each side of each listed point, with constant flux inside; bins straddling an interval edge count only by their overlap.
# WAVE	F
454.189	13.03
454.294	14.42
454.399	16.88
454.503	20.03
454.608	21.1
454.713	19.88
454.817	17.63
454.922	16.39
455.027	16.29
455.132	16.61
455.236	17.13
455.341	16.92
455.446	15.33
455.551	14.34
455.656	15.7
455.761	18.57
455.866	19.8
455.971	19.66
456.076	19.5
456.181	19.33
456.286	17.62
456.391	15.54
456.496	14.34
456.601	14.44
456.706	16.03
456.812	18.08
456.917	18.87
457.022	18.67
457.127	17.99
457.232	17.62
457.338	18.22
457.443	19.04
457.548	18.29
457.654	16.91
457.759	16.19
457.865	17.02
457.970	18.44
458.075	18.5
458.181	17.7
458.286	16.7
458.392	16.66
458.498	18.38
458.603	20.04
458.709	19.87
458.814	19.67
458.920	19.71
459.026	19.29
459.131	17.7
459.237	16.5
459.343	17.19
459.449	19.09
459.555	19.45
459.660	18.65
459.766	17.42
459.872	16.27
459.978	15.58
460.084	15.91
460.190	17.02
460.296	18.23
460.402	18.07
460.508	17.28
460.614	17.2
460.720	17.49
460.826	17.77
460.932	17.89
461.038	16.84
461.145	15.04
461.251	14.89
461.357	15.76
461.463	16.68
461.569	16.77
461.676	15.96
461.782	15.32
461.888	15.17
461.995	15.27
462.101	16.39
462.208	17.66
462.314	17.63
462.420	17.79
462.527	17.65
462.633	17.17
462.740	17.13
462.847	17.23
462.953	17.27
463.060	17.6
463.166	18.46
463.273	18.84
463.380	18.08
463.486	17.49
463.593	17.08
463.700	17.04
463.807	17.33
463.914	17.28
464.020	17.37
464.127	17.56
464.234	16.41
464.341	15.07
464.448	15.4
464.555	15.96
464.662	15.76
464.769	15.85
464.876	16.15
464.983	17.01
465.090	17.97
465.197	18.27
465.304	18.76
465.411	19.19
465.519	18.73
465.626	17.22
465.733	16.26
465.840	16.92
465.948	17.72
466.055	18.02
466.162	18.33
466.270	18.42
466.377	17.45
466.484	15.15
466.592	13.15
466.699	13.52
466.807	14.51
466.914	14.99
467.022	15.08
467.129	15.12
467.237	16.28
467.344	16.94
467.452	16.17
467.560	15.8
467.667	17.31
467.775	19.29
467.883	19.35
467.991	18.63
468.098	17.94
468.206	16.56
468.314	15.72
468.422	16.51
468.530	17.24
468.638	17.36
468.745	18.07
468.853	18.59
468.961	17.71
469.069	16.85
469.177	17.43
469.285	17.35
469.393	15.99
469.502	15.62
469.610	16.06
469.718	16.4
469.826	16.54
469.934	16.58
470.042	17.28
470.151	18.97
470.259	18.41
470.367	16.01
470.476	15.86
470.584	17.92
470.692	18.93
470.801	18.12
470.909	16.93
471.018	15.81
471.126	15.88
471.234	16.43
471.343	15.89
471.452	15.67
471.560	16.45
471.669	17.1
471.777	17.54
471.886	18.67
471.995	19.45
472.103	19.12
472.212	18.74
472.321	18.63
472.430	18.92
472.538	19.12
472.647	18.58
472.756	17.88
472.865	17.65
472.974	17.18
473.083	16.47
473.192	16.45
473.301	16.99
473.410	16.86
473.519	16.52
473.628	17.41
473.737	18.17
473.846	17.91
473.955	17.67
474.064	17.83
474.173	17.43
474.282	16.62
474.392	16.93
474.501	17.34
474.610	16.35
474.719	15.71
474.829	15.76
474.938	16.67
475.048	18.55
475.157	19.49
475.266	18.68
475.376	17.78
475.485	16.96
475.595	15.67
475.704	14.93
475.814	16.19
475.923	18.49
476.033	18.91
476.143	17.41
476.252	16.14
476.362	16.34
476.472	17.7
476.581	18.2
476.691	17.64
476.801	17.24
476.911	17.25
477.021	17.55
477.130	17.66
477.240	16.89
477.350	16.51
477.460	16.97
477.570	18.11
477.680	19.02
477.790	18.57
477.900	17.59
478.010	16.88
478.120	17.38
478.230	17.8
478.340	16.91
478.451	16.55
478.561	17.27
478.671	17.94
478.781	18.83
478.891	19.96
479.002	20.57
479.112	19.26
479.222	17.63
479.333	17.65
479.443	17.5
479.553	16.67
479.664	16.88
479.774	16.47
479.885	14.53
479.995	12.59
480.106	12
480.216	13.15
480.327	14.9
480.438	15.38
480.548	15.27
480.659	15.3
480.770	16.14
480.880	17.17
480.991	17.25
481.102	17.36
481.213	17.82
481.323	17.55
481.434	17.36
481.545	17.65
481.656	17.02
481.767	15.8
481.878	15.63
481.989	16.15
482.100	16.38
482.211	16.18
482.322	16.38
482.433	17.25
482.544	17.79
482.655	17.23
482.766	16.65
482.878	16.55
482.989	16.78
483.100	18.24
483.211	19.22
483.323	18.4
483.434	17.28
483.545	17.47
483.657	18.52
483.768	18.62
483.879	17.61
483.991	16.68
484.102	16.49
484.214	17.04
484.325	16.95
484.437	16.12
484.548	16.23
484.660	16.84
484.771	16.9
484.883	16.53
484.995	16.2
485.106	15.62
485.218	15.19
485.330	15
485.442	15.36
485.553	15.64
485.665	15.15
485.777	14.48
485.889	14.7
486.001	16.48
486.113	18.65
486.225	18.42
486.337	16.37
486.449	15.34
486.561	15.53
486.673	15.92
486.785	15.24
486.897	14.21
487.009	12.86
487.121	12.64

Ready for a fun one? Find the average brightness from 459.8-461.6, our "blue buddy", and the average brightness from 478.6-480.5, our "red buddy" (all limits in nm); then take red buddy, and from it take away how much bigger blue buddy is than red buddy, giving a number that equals 16.4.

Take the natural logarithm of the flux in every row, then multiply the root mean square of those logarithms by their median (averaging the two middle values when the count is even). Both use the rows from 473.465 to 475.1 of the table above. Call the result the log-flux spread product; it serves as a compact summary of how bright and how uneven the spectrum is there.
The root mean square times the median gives 8.1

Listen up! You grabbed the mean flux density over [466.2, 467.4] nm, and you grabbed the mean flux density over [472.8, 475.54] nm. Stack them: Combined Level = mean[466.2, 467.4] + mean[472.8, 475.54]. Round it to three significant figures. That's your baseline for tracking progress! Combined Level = 32.8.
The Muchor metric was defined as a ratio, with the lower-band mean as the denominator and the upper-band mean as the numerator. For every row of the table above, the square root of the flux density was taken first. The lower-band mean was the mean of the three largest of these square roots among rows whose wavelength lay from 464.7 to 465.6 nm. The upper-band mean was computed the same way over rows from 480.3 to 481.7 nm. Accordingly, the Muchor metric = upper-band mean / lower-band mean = 0.97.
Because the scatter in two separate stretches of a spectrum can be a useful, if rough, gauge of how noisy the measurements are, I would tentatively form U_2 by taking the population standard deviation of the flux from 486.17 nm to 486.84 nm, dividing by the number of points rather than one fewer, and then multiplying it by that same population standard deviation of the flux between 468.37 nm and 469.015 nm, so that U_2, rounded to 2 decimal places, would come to 0.72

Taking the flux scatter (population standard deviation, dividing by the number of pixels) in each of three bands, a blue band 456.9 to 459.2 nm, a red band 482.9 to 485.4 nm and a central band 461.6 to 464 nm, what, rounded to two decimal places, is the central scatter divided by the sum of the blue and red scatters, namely 0.44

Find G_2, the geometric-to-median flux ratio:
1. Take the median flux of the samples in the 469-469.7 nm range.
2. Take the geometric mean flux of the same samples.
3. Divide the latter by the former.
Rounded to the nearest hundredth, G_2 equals 1.00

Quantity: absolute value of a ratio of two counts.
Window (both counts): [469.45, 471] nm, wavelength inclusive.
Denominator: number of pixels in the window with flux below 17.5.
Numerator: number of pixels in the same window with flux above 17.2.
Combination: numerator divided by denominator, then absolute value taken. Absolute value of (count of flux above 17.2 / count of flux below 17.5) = 0.67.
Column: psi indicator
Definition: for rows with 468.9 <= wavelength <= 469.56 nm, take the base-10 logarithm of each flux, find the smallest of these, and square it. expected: 1.42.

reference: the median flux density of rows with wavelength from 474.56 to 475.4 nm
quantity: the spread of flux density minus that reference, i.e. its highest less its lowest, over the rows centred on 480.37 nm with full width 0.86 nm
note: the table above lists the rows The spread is 4.1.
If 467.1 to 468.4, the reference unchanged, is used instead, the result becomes 4.2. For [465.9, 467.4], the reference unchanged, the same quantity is 5.3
